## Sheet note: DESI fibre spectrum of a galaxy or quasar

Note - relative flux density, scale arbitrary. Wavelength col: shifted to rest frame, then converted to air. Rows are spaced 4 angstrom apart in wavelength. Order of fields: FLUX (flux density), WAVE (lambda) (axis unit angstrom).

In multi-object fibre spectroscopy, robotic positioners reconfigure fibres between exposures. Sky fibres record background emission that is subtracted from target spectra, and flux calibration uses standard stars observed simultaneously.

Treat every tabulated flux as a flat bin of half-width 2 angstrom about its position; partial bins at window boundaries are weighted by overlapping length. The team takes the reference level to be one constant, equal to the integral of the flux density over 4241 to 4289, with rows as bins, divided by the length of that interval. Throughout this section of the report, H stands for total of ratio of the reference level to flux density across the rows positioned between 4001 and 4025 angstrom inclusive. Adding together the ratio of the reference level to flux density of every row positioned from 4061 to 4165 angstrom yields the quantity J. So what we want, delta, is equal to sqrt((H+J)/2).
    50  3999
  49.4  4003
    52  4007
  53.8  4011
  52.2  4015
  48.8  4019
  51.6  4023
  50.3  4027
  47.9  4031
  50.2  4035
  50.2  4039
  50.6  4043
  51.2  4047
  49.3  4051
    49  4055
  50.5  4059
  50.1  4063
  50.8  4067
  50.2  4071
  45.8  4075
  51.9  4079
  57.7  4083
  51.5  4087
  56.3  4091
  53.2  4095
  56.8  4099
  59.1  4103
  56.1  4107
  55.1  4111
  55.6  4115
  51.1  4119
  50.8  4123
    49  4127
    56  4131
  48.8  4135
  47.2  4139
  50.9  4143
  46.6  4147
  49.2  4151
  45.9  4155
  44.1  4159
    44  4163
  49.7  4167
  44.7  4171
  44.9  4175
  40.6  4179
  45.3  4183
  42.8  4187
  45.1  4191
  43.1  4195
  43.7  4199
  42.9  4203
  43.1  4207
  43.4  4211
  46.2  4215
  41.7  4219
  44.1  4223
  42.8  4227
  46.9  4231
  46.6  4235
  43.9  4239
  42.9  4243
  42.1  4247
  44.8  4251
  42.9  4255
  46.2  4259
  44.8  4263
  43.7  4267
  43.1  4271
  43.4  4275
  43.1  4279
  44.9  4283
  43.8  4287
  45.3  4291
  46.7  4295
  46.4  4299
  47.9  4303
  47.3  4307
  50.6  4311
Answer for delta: 3.7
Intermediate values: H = 5.1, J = 22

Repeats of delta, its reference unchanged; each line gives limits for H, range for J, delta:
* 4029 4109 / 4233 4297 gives 4.0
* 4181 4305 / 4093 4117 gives 4.2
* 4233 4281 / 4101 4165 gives 3.6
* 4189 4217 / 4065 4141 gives 3.4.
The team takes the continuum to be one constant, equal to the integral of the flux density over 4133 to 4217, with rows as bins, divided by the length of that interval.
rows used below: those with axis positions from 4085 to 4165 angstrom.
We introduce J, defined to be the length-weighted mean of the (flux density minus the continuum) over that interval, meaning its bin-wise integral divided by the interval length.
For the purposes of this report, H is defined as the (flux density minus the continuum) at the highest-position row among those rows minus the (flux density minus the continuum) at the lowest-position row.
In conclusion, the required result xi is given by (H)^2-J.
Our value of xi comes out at 50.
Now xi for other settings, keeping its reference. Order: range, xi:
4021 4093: 17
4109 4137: 33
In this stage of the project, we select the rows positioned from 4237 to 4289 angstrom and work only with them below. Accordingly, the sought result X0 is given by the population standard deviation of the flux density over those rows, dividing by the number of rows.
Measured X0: 1.1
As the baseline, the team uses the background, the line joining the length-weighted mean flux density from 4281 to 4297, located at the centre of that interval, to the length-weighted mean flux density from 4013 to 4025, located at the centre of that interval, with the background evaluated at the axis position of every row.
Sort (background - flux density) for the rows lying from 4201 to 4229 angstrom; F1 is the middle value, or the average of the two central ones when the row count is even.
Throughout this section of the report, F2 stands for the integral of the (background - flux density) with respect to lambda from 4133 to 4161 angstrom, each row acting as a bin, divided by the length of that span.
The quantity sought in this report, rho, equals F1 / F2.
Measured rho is 5.8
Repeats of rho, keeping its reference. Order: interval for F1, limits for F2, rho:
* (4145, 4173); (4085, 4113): -0.3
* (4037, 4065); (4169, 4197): 0.0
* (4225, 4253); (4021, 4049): 9.6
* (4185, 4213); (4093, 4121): -0.6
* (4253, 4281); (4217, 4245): 0.9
